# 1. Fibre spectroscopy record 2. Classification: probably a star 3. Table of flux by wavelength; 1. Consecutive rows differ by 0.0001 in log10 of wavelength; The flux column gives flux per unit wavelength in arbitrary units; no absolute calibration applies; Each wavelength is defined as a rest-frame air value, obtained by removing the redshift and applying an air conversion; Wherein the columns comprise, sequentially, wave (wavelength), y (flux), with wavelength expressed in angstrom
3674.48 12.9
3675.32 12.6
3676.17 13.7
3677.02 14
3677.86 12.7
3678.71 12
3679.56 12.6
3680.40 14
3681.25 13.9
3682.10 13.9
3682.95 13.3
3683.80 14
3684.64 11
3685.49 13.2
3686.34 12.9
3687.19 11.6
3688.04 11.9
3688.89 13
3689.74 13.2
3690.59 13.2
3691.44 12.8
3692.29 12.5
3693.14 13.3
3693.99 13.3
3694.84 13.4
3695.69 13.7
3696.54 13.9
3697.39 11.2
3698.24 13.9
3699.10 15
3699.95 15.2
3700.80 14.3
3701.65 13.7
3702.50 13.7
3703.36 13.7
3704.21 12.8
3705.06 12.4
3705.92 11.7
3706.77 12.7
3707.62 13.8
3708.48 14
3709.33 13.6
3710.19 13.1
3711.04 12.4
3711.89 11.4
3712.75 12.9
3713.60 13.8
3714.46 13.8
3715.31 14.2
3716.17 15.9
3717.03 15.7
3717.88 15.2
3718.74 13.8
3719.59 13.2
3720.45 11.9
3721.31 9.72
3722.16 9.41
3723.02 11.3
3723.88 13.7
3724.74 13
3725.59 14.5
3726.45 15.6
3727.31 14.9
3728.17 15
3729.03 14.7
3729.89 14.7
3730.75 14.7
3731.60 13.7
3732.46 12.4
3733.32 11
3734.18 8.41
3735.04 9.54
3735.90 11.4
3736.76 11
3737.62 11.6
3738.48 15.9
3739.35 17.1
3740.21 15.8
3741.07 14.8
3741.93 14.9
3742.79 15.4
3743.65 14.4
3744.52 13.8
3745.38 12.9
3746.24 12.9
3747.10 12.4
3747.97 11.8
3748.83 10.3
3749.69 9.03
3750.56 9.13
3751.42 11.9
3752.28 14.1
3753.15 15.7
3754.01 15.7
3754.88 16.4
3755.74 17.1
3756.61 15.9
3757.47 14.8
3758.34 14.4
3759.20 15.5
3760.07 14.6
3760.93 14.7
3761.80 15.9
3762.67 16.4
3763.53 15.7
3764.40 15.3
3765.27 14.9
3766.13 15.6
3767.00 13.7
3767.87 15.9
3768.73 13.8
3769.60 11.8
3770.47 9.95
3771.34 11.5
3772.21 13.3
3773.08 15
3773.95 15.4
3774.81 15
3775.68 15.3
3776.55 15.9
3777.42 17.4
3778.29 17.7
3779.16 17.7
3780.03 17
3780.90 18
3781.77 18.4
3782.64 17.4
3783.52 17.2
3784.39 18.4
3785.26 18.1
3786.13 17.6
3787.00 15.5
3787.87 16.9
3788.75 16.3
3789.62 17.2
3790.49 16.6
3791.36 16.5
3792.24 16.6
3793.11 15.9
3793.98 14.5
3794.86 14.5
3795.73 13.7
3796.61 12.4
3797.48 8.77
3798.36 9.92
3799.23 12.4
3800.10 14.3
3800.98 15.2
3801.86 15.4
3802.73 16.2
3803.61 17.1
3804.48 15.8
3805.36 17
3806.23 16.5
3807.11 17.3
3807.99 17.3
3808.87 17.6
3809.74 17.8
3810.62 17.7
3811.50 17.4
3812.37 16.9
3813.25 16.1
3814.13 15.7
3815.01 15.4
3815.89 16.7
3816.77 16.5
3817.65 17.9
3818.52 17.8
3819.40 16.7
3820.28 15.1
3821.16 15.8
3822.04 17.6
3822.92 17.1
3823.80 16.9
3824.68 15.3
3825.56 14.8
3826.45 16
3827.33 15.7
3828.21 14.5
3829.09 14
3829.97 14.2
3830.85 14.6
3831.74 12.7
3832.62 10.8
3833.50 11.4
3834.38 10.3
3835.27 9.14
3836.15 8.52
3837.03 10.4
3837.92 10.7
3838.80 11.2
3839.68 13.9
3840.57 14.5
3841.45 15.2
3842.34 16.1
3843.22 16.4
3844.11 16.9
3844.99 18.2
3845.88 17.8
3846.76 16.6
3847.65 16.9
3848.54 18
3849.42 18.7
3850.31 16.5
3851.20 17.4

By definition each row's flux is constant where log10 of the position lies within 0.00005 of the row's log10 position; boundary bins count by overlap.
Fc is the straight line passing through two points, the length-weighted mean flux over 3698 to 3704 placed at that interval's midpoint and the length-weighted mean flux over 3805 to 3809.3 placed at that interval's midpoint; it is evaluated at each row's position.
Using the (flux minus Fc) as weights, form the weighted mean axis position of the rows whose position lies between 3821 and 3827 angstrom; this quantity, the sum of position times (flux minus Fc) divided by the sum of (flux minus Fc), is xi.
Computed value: 3824.5 angstrom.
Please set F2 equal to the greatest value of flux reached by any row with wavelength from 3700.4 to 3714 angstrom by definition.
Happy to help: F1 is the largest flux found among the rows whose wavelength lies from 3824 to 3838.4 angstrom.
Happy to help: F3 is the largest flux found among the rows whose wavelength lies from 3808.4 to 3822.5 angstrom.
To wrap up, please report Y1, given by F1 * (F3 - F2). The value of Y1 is 58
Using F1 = 16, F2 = 14.3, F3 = 17.9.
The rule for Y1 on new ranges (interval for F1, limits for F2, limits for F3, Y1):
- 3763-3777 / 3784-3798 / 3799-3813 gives -10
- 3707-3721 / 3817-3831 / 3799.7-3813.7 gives -2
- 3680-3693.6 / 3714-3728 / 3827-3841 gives -3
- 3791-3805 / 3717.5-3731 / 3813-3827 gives 39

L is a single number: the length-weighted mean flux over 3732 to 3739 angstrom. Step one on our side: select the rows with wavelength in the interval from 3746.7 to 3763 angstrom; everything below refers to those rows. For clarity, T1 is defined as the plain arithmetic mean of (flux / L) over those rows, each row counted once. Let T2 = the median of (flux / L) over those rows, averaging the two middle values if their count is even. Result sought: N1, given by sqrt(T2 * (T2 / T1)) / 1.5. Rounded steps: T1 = 1.22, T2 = 1.28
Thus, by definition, 0.774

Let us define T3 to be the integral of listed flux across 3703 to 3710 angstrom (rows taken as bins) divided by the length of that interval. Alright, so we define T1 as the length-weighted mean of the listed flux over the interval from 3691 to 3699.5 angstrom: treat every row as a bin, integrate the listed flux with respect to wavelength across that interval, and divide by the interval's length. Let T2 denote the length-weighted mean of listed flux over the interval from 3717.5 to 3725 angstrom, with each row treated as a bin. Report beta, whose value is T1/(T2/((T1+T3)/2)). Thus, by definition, 14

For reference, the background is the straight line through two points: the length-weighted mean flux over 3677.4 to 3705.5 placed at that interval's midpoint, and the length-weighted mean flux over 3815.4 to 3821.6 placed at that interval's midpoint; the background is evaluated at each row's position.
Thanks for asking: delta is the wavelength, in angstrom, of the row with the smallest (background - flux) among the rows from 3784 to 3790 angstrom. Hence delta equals 3784.39 angstrom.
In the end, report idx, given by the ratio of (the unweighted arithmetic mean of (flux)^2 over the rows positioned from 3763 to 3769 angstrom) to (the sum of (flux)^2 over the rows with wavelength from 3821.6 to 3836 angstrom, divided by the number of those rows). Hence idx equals 1.10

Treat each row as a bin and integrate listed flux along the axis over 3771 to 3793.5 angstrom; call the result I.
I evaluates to 371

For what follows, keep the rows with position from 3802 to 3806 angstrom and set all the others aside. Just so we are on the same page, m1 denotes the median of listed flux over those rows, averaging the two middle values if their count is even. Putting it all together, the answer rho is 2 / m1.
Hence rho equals 0.12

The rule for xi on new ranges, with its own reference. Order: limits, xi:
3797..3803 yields 3798.9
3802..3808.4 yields 3804.0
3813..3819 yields 3814.3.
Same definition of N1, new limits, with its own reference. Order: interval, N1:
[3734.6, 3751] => 0.709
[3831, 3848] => 0.743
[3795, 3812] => 0.817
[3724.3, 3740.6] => 0.779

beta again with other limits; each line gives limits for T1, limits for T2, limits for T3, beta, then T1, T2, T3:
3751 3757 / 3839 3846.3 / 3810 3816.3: 15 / 15.3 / 16.0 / 17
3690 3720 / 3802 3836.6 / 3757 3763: 13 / 13.5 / 15.4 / 15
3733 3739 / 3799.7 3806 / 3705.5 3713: 9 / 11.3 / 15.9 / 13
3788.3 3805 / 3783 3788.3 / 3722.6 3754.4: 12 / 14.7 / 17.3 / 13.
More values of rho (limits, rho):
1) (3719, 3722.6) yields 0.19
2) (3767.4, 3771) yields 0.16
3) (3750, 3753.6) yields 0.15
